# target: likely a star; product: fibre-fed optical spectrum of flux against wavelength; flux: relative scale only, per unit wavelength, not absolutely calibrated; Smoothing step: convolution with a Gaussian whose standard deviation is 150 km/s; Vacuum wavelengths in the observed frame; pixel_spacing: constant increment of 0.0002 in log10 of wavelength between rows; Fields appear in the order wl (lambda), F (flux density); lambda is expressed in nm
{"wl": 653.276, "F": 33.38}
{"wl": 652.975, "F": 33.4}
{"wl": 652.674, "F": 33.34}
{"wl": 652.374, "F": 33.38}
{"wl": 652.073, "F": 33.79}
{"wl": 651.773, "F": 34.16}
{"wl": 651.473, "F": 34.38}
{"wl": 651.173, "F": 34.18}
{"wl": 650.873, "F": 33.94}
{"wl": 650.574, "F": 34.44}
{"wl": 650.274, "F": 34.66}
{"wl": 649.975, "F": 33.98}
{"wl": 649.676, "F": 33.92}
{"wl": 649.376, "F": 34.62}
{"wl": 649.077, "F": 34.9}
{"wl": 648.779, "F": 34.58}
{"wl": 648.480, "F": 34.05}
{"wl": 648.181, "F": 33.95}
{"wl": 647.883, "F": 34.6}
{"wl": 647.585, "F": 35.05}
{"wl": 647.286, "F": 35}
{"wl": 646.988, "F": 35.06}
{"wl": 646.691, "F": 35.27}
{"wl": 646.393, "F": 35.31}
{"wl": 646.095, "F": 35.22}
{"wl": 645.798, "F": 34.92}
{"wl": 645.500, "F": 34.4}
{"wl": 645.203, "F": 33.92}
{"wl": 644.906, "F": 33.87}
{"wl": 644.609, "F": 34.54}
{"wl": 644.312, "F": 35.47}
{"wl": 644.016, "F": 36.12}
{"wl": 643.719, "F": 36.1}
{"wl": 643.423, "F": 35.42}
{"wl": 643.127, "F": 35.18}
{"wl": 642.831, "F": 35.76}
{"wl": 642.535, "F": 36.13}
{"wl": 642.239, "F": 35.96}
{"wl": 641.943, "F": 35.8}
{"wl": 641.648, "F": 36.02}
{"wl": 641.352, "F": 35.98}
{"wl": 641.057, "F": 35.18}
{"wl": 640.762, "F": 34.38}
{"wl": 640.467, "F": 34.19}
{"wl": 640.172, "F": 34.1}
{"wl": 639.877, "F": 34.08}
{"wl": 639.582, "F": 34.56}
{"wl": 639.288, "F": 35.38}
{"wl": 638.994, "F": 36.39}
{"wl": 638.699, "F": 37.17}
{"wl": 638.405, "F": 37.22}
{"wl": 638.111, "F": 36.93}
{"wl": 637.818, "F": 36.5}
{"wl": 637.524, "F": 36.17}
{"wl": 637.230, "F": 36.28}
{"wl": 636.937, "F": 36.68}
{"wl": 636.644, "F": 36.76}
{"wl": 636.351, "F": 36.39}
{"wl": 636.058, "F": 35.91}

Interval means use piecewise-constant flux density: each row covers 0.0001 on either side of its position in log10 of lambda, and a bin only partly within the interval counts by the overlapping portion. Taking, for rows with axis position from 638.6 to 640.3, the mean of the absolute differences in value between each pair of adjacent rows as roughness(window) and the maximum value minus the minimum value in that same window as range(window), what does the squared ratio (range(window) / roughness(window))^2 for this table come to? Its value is 25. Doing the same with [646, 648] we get 22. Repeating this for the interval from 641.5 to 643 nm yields 3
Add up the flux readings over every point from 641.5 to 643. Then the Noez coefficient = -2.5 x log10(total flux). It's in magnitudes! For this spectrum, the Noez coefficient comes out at -5.64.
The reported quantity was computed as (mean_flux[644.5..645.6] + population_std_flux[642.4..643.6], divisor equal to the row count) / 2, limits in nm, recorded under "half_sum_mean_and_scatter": 17.3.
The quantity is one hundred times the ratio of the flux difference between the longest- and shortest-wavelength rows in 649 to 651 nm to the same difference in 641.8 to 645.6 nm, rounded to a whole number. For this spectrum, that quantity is 69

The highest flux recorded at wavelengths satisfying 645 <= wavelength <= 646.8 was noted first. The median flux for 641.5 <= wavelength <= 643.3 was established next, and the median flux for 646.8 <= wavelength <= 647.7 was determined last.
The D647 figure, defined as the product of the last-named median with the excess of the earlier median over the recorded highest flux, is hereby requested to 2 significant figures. 20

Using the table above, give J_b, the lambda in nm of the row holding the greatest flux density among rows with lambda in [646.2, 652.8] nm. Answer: 646.393 nm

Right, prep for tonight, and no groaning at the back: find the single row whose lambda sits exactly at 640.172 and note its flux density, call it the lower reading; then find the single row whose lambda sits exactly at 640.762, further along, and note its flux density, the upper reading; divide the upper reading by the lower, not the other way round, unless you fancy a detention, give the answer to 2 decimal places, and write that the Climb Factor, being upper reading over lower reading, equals 1.01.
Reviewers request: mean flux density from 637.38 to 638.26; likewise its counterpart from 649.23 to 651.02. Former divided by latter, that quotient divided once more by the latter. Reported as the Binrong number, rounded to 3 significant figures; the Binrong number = 0.0311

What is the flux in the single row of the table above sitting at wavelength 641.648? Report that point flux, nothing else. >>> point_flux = 36.02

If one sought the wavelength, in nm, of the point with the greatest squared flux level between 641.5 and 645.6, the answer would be 642.535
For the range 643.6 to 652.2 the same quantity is 644.016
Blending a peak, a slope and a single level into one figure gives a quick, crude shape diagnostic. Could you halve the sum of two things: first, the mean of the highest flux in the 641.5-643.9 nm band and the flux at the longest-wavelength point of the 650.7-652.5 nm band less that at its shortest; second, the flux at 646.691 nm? 26.5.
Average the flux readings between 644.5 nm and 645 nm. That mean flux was 34.2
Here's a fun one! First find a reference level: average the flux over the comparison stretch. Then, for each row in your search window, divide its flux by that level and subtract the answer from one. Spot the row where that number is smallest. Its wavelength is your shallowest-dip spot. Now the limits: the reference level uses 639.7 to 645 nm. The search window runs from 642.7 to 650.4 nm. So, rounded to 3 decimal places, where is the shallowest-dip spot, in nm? 644.016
